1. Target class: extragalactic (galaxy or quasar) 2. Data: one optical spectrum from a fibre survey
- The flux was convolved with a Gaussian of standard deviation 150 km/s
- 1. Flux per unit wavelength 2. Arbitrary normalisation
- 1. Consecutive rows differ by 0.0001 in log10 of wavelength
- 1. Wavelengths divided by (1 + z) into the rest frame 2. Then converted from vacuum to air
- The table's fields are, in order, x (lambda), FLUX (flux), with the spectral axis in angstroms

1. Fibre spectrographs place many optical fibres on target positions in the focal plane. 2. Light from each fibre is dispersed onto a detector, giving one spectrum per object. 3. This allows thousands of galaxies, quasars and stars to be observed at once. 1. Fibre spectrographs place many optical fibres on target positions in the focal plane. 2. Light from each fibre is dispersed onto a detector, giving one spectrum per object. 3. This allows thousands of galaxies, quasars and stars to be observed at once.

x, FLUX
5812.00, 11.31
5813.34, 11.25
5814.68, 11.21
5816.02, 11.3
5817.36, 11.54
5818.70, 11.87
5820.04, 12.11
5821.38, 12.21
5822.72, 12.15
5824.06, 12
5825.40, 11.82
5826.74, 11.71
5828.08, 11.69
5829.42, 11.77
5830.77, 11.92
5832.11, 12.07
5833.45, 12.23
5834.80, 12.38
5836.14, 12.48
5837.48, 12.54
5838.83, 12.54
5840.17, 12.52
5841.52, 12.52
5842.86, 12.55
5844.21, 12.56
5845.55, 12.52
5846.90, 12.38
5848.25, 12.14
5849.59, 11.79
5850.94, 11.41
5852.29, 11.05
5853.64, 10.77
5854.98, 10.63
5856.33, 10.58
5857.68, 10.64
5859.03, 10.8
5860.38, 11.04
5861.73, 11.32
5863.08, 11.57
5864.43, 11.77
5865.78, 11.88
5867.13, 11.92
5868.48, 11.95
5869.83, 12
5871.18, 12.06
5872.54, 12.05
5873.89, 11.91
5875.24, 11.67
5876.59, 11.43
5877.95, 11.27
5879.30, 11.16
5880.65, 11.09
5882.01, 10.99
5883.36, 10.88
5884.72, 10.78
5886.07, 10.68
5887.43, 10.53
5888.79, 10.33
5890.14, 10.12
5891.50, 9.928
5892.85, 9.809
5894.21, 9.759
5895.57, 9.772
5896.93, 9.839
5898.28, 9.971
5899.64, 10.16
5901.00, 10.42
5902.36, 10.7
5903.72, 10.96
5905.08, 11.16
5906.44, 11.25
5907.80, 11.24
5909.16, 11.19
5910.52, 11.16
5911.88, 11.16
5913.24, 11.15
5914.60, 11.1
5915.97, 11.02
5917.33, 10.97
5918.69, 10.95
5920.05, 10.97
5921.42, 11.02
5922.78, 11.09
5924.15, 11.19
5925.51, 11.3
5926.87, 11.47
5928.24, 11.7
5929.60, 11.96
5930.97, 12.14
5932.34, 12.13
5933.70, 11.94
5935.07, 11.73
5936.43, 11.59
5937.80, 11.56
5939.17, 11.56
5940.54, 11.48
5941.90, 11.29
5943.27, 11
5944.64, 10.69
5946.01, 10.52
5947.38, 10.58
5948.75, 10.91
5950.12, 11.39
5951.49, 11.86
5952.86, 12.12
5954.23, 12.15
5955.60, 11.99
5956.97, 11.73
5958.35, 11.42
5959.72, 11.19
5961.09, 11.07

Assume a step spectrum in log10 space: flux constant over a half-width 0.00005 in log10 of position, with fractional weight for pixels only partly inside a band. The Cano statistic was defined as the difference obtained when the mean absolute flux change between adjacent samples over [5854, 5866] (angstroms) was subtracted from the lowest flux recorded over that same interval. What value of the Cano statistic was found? 10.4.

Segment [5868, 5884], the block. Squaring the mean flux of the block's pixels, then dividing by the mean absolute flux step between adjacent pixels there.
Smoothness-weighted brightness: 1135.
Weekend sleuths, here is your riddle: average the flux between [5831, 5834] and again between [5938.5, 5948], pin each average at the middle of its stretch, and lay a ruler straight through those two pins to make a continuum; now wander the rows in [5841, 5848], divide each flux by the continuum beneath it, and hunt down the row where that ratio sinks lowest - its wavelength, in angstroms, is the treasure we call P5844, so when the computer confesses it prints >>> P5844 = 5846.90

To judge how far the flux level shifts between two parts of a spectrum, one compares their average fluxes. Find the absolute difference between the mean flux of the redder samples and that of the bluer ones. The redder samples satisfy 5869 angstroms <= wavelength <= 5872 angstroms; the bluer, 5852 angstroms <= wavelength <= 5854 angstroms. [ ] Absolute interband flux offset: 1.1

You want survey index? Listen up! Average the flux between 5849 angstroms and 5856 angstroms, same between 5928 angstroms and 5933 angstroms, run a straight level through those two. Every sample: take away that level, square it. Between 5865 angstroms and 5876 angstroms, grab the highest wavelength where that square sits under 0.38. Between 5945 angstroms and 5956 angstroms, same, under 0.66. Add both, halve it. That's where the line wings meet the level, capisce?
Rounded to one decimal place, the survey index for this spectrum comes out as 5915.4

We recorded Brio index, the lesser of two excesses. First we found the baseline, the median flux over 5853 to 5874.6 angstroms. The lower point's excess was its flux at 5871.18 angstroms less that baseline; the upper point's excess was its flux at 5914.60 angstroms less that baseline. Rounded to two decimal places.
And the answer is -0.57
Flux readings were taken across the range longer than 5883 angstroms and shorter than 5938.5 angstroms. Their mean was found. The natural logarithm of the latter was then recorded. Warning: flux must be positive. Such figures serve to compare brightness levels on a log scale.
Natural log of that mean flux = 2.39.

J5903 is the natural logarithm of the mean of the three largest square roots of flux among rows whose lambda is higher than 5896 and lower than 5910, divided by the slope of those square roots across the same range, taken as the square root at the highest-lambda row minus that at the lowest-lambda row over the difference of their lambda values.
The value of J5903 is 5.3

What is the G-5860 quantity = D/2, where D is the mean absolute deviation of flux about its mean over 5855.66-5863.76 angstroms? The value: 0.16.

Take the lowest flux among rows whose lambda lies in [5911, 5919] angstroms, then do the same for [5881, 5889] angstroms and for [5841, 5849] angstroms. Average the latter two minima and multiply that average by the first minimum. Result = 123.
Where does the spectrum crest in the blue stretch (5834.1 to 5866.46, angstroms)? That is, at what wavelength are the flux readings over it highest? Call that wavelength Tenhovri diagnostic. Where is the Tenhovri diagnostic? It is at 5844.21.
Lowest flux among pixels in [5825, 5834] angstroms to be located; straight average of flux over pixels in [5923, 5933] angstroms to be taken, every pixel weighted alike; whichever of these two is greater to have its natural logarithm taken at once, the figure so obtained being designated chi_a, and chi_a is 2.459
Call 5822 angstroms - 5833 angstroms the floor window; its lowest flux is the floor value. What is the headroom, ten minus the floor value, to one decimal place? -1.7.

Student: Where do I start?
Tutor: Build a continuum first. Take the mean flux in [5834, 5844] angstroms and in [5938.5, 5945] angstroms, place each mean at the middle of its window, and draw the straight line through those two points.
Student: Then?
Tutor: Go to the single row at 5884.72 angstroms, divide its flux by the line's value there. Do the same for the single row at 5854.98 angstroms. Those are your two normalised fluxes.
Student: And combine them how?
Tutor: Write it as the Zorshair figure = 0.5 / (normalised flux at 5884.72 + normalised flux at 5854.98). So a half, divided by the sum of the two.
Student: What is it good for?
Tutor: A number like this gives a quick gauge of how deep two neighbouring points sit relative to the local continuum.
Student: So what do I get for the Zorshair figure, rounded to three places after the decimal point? 0.283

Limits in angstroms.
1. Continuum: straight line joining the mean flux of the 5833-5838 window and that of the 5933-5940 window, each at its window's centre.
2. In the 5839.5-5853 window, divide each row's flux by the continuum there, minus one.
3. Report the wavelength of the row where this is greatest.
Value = 5844.21 angstroms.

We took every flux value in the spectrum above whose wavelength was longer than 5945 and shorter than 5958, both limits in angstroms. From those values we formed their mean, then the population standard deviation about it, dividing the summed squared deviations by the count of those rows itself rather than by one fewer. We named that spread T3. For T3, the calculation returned 0.61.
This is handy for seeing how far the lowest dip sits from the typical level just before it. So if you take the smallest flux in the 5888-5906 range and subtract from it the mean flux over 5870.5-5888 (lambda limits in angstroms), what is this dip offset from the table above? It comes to -1.5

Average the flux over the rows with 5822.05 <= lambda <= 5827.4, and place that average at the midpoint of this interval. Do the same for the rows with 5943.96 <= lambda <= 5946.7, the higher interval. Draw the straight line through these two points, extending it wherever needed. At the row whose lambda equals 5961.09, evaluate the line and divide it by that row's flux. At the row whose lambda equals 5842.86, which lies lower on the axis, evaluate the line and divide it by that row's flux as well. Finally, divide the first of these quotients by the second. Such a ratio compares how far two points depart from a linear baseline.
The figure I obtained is 1.01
